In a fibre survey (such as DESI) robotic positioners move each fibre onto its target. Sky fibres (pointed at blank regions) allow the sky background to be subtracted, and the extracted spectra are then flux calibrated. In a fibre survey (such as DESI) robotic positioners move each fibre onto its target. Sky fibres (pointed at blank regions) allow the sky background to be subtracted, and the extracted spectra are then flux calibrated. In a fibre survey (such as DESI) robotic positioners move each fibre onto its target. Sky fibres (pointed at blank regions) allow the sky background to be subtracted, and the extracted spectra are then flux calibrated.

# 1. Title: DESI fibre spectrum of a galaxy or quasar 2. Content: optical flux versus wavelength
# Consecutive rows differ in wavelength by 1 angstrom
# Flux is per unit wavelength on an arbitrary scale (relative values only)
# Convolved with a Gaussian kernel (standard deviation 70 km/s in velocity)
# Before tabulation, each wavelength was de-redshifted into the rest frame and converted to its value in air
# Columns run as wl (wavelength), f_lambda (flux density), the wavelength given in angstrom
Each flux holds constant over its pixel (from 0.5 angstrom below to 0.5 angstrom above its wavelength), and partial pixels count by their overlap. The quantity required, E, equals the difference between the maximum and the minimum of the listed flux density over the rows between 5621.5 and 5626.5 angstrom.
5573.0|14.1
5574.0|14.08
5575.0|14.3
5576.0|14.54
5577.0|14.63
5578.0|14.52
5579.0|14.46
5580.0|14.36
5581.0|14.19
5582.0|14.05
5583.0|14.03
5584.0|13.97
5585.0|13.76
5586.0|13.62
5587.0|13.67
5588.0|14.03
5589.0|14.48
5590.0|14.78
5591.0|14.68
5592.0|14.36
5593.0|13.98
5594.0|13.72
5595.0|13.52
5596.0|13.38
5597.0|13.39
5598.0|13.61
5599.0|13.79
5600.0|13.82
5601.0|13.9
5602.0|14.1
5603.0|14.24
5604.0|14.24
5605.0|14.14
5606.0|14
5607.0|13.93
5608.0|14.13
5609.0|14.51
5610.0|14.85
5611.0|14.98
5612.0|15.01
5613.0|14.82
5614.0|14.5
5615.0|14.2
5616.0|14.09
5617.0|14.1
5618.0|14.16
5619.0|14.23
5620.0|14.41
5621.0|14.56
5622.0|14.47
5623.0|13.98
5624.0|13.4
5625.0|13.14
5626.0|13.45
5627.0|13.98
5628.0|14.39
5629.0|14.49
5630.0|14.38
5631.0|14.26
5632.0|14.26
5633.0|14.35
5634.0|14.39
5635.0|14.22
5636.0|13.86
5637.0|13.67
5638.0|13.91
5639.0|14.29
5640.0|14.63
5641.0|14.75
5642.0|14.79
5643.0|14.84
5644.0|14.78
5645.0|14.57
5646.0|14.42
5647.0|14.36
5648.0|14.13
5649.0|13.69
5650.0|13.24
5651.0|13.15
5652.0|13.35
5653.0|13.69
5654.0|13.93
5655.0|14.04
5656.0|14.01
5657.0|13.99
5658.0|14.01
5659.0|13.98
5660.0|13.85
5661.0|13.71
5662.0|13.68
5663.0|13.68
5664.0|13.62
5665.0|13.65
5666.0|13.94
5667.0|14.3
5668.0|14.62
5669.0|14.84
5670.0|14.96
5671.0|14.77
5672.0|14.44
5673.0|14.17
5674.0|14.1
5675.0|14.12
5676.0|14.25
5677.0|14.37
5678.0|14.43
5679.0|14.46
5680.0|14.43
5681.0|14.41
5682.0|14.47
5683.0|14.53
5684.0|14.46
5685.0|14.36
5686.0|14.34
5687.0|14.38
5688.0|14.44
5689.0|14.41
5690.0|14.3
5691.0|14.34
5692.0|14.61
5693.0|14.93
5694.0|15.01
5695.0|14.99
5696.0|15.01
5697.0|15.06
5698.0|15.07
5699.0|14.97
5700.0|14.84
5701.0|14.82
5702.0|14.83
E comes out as 1.3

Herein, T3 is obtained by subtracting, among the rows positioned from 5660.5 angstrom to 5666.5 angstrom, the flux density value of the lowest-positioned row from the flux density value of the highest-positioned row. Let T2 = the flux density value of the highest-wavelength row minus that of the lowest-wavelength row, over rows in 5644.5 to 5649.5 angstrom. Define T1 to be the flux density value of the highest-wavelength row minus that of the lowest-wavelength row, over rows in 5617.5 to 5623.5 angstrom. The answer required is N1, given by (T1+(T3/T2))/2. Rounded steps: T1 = -0.18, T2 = -0.88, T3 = 0.2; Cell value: -0.2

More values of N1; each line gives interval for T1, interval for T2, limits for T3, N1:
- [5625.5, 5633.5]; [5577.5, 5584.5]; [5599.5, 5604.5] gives 0.1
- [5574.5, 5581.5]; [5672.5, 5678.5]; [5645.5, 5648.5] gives -0.6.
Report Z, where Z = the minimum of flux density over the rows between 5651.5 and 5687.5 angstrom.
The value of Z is 13.35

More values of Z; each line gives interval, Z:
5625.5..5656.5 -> 13.15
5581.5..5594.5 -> 13.62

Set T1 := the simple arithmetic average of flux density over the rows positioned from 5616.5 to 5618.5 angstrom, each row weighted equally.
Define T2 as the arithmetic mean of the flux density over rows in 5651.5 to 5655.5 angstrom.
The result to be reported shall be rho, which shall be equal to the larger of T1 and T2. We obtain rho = 14.1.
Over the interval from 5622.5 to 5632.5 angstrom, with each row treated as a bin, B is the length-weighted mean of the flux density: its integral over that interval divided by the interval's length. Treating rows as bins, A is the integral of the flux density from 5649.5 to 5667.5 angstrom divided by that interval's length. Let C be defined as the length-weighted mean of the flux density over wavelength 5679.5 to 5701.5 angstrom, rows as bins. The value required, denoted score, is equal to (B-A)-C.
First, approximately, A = 13.8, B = 14.0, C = 14.6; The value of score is -14.4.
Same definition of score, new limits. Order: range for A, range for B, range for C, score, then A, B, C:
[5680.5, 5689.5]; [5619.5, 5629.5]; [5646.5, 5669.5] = -14.3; 14.4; 14.0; 13.9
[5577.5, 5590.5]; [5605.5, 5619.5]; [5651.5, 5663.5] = -13.6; 14.1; 14.4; 13.8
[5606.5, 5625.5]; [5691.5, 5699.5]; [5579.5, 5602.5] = -13.3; 14.3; 15.0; 14.0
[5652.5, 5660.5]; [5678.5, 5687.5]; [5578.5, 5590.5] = -13.6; 13.9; 14.4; 14.1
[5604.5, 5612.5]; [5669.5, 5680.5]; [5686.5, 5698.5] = -14.7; 14.4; 14.4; 14.7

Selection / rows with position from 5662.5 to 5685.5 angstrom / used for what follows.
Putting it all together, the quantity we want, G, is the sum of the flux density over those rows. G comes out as 329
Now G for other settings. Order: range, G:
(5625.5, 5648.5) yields 329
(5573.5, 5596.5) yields 325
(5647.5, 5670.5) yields 320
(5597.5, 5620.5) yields 328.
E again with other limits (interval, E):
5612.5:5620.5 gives 0.7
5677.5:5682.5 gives 0.1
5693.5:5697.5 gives 0.1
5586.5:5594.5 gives 1.1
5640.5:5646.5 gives 0.4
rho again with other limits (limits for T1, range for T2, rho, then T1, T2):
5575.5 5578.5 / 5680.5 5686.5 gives 14.6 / 14.6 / 14.4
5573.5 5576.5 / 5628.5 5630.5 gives 14.4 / 14.3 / 14.4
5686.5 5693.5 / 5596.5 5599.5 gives 14.5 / 14.5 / 13.6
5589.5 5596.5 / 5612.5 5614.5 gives 14.7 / 14.1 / 14.7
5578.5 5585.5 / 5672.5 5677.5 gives 14.2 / 14.1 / 14.2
